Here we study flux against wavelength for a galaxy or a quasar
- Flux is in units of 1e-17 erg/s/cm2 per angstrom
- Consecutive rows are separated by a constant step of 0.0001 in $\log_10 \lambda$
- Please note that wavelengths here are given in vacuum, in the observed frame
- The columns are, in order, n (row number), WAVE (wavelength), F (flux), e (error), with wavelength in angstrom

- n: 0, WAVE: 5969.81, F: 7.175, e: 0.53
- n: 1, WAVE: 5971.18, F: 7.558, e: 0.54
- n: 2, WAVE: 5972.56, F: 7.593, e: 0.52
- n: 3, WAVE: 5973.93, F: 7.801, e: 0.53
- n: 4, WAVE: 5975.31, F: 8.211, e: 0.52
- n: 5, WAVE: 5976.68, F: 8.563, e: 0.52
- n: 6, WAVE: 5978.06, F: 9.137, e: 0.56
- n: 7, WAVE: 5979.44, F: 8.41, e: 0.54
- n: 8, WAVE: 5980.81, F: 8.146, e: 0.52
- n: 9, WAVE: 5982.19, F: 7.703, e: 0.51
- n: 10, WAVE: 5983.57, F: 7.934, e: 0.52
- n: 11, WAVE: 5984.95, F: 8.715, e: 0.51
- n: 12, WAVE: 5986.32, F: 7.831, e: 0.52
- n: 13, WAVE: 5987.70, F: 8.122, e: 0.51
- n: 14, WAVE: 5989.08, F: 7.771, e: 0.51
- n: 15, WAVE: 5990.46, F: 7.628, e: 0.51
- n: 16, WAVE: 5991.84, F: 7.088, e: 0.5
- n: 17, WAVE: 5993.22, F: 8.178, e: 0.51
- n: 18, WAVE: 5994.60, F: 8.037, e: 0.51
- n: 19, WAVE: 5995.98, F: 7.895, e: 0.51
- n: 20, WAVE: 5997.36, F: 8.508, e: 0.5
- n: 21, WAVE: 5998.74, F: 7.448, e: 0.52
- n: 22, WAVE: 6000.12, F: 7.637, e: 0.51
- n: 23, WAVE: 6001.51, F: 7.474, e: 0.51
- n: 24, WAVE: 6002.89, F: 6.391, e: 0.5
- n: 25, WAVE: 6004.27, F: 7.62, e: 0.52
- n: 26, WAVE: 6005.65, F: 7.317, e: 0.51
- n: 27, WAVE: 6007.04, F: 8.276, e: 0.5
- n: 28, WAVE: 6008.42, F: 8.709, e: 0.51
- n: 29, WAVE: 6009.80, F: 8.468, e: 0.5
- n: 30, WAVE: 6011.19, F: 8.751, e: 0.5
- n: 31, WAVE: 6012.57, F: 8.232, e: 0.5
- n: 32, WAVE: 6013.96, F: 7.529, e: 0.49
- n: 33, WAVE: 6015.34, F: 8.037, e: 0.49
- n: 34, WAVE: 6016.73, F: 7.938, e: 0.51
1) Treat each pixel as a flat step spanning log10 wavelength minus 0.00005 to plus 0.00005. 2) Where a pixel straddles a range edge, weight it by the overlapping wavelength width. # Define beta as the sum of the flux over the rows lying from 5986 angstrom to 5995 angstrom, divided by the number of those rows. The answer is 7.8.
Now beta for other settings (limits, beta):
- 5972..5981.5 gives 8.3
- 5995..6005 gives 7.6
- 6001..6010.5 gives 7.8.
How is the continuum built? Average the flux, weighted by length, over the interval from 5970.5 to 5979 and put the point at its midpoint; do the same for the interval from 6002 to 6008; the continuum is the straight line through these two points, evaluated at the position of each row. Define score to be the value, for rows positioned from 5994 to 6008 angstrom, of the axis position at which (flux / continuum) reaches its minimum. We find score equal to 6002.89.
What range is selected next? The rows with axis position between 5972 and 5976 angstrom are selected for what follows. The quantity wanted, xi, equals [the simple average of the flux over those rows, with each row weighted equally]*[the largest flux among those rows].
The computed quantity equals 65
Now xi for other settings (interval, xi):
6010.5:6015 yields 72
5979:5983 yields 68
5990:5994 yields 62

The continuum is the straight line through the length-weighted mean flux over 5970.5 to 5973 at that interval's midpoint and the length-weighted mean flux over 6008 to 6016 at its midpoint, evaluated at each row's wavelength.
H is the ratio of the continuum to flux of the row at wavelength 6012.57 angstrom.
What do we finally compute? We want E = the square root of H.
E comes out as 1.00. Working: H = 1.007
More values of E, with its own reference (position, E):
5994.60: 1.00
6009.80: 0.99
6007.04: 0.99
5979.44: 0.96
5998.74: 1.04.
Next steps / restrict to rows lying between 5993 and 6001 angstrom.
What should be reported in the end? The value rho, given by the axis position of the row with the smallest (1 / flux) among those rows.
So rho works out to 5997.36 angstrom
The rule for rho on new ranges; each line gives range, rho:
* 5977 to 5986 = 5978.06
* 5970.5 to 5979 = 5978.06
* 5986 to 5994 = 5993.22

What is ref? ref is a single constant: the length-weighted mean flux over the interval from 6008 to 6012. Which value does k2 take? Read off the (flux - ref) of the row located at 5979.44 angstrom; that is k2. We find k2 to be -0.22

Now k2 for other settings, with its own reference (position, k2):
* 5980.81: -0.48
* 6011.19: 0.12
